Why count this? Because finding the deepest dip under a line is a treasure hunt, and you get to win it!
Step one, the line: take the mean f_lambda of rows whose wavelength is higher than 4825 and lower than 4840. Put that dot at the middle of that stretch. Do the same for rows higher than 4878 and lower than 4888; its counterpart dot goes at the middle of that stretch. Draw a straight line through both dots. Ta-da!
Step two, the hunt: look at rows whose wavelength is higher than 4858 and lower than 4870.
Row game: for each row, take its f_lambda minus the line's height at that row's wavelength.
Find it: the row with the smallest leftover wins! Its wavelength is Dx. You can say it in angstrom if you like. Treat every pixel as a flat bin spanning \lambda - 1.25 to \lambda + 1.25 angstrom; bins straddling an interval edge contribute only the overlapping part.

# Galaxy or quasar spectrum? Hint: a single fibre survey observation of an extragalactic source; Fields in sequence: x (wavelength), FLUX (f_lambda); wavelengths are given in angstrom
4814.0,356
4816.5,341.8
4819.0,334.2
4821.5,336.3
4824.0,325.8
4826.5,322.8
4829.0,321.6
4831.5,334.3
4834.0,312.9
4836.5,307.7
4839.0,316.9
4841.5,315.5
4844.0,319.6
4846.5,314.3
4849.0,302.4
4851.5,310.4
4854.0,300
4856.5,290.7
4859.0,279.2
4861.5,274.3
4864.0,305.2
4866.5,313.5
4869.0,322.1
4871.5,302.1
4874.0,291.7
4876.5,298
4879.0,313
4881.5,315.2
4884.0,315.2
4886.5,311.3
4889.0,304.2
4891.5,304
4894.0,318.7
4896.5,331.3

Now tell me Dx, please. 4861.5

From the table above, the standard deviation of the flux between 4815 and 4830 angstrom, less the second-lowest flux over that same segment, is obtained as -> -315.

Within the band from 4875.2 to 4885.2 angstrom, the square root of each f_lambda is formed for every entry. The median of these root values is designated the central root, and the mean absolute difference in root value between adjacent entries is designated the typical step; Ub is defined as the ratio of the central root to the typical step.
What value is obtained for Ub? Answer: 108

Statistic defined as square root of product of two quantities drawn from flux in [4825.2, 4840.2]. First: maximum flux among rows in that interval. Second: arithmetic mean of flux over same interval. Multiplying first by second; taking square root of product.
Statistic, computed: 327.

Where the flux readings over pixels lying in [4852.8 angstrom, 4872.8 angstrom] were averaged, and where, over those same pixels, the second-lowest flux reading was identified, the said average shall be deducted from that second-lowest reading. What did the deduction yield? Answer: -19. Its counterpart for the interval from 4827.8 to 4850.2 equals -8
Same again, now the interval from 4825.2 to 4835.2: -1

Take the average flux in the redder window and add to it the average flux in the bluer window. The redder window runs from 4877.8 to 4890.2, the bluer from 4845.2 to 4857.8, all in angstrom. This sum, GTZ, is 615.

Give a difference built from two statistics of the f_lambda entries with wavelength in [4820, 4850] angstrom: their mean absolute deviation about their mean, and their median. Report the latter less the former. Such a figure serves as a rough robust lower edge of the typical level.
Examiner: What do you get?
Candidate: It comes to 311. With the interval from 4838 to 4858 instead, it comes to 304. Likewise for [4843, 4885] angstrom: 294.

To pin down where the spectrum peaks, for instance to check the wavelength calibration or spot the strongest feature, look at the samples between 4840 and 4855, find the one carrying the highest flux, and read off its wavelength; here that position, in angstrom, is 4844.0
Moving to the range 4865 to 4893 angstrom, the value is 4869.0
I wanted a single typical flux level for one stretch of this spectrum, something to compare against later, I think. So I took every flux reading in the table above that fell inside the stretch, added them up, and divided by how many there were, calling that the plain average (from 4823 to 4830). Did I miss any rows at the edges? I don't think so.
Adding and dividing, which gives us 323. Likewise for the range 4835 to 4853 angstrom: 312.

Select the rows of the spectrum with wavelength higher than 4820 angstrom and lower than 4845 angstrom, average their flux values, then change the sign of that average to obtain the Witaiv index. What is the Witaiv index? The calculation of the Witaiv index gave -321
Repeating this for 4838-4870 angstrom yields -305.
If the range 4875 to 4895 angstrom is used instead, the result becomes -310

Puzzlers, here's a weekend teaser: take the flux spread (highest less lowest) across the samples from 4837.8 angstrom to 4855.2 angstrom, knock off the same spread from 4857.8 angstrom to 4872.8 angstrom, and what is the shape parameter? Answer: -28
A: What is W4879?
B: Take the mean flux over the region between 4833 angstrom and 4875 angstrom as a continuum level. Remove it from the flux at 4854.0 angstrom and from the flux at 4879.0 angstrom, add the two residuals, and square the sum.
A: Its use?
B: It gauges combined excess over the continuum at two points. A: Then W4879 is 14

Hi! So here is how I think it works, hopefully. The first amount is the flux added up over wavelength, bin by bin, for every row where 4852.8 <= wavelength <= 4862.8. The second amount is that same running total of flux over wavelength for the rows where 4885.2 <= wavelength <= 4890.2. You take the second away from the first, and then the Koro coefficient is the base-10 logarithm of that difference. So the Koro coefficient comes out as 3.1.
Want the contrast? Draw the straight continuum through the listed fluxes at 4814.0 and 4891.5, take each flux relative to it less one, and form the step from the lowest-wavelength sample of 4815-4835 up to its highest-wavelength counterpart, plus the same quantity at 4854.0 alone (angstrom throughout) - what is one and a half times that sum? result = -0.21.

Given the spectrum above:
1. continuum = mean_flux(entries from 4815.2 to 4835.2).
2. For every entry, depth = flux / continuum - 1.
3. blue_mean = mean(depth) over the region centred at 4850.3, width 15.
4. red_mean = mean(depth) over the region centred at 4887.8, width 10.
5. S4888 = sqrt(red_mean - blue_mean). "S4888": 0.09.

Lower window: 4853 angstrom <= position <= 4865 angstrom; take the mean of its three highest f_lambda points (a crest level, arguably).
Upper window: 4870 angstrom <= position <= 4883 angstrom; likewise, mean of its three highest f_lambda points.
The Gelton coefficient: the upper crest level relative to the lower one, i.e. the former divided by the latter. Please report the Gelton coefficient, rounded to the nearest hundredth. 1.04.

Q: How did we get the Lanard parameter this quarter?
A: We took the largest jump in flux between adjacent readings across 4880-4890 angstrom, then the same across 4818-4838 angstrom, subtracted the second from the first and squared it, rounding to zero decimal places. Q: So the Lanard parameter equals 204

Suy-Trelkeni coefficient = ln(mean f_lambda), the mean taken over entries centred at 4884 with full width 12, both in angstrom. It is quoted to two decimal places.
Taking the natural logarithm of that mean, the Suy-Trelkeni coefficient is 5.74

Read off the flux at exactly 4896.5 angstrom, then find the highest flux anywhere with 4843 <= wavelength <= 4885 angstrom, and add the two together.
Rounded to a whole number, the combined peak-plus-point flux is 653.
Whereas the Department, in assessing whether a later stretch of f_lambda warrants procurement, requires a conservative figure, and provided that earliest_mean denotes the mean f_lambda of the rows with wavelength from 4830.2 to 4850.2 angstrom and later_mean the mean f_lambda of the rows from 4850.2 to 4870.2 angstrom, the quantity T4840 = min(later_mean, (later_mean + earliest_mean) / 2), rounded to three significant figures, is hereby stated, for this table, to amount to 299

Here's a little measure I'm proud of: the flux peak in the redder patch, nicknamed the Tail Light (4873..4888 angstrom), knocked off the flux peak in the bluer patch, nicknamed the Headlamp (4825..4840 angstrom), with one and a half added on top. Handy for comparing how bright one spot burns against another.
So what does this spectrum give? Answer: 21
